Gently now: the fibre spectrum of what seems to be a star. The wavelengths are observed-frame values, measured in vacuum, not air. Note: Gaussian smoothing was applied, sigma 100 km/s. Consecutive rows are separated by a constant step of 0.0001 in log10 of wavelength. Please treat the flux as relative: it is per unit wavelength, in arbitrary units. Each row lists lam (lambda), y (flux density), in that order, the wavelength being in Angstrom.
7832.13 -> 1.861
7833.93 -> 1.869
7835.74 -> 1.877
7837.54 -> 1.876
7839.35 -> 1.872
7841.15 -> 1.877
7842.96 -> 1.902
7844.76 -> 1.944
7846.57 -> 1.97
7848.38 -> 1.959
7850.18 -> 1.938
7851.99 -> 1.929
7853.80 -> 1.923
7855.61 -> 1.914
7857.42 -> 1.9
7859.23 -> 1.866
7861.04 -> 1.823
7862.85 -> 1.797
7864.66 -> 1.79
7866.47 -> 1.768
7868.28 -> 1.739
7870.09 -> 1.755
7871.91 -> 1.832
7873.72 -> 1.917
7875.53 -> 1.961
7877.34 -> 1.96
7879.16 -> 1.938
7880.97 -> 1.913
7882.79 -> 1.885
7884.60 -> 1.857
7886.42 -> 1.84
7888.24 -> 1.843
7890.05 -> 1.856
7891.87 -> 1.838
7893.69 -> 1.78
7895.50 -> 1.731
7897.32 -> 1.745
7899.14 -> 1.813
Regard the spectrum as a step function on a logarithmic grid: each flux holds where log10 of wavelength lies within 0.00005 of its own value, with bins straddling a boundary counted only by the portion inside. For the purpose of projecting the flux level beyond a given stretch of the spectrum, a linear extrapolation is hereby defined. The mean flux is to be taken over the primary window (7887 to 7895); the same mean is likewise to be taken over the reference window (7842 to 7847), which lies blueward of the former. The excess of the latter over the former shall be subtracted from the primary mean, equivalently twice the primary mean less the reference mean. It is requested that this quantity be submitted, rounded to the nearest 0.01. 1.72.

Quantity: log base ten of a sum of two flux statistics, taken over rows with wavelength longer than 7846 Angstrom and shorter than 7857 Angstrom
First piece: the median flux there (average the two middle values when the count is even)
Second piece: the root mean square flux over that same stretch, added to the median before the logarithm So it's 0.588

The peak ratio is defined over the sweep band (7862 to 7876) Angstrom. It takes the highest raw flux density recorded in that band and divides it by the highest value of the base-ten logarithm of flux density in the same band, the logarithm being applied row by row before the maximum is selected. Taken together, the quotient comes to 6.70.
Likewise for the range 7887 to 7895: 6.91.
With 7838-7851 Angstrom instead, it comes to 6.69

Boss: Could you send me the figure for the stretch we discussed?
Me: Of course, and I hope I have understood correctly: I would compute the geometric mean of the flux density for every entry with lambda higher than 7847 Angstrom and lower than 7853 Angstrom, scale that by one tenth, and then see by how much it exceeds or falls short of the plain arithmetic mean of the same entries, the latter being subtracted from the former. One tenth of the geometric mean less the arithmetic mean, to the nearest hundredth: -1.75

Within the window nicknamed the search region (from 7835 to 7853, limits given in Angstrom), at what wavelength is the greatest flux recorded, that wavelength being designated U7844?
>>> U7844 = 7846.57 Angstrom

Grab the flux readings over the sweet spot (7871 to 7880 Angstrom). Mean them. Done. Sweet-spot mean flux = 1.92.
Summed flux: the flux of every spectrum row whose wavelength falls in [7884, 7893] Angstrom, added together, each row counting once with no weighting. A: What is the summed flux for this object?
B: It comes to 9.2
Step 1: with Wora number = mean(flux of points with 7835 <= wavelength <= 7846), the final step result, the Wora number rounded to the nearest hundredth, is 1.89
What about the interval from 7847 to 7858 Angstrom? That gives 1.93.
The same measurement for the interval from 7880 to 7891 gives 1.87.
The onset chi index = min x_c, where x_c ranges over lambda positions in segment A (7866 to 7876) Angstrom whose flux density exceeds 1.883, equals 7873.72 Angstrom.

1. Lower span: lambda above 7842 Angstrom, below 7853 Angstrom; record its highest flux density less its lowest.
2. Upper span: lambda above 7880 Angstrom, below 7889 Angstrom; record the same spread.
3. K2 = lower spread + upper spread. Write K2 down 0.141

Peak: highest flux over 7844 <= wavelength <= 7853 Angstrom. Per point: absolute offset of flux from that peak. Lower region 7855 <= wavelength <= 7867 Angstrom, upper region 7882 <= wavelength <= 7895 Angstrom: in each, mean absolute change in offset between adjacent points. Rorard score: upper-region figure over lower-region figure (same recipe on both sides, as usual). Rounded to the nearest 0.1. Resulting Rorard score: 0.9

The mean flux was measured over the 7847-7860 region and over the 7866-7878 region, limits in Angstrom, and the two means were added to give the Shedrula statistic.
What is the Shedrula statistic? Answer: 3.77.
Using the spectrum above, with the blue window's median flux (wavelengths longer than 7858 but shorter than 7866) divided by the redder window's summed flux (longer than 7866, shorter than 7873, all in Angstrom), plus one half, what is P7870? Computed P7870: 0.755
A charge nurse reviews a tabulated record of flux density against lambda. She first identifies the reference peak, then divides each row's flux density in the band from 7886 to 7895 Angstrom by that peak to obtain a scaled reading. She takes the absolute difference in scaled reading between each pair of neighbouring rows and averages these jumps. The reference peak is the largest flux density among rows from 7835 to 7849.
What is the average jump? 0.0117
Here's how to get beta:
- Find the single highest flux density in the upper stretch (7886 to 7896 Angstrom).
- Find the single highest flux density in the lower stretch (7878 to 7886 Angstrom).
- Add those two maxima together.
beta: 3.79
